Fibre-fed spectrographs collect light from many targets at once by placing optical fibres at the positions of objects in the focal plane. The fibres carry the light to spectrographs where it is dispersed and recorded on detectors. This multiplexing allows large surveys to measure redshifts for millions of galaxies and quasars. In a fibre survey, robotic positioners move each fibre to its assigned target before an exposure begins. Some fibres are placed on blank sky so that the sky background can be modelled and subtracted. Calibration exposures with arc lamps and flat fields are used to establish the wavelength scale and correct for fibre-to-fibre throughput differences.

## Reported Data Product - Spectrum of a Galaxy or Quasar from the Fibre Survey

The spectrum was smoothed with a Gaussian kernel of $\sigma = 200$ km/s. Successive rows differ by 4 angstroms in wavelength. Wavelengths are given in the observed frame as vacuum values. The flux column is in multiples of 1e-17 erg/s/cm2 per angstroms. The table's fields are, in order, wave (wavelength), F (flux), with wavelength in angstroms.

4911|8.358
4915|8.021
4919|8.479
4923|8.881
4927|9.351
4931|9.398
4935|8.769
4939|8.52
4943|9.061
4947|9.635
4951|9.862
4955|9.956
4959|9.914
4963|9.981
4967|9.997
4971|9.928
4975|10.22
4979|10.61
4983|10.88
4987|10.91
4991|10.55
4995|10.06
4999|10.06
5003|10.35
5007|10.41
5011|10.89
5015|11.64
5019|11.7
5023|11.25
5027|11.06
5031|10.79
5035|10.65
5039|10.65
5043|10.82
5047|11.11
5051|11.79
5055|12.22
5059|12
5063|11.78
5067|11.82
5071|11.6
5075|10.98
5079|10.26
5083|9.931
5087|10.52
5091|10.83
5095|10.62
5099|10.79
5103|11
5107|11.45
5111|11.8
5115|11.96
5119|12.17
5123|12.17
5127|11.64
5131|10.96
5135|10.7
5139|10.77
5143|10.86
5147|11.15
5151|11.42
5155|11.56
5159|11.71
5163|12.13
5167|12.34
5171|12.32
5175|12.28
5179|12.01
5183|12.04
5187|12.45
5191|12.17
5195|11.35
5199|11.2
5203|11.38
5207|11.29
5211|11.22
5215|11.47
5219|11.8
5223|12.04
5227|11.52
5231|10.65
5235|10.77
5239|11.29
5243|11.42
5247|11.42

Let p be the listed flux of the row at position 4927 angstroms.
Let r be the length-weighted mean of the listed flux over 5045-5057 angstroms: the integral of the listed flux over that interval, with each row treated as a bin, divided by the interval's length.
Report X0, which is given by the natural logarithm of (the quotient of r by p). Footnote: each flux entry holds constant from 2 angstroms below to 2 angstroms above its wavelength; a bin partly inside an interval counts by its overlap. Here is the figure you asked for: 0.22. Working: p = 9.351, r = 11.7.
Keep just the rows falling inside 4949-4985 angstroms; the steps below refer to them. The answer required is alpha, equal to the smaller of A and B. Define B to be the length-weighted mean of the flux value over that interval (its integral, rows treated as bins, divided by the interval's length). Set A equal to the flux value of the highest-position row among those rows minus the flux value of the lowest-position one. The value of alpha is 1.0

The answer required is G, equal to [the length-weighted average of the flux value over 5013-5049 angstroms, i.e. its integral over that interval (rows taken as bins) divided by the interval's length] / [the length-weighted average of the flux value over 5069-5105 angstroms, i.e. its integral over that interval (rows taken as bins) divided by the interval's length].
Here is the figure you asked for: 1.03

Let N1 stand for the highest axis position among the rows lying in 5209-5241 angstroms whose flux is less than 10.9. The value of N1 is 5235 angstroms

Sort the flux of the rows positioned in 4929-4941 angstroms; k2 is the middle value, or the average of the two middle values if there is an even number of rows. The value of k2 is 8.8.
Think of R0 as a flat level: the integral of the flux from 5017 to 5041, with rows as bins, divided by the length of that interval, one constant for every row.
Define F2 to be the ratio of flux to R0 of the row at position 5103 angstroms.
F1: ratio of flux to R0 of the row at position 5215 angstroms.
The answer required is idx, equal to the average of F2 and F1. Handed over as 1.02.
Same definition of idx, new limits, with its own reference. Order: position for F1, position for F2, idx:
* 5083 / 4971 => 0.90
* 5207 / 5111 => 1.05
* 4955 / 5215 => 0.97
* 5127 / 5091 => 1.02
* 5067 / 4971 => 0.99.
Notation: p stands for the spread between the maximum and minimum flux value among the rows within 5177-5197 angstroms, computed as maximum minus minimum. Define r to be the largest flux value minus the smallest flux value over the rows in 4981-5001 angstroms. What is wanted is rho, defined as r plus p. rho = 1.95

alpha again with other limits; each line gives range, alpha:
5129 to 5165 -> 1.2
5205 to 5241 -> 0.0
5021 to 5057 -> 1.0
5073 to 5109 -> 0.5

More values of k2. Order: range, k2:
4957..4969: 10.0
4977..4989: 10.9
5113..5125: 12.2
